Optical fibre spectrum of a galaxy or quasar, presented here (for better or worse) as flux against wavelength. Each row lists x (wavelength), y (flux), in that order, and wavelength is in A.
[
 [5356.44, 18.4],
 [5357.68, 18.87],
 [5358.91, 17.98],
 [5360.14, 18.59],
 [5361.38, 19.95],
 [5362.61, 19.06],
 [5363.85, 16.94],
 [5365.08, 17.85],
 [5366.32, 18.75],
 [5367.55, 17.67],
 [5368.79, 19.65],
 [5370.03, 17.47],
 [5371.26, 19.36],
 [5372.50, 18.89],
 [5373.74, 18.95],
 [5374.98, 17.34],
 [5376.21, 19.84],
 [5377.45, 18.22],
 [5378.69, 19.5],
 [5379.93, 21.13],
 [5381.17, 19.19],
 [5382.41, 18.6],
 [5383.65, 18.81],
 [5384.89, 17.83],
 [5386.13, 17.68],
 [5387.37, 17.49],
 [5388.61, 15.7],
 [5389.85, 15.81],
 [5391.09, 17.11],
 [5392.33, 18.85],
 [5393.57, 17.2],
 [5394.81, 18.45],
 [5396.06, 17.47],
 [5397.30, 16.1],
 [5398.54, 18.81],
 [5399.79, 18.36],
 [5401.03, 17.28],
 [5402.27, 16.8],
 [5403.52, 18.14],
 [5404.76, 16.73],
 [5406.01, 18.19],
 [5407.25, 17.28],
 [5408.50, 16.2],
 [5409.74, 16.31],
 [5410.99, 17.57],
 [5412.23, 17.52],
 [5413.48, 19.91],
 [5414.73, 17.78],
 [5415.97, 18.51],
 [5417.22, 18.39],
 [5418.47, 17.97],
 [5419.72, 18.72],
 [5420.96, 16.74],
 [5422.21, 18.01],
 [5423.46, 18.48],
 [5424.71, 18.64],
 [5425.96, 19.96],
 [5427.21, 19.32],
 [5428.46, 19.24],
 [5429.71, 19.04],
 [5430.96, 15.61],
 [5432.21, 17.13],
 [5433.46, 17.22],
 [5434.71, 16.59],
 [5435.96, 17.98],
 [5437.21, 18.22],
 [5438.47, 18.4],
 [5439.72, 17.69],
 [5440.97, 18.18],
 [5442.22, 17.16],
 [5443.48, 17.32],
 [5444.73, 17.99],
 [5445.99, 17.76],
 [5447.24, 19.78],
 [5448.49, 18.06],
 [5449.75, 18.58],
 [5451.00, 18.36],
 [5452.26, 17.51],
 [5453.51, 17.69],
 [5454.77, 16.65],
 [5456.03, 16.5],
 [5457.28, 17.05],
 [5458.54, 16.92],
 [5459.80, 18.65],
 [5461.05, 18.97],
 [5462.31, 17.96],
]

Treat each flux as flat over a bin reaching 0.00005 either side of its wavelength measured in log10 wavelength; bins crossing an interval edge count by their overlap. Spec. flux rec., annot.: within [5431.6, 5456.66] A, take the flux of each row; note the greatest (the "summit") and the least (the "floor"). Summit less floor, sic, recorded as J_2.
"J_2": 3.3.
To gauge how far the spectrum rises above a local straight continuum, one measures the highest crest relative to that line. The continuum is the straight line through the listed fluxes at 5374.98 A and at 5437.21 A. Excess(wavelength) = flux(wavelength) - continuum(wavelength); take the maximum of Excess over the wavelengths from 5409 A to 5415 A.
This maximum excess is 2.0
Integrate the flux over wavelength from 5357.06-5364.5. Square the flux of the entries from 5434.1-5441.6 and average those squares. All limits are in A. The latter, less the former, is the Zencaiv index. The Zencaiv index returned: 181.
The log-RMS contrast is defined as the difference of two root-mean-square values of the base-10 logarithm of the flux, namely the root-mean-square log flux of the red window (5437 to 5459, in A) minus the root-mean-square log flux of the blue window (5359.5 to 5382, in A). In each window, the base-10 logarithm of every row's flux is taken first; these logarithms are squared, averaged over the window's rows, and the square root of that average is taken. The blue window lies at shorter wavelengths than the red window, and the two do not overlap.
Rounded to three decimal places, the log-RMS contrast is -0.024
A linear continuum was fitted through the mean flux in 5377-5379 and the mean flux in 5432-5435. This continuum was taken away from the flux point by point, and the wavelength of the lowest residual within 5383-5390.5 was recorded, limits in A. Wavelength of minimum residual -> 5388.61 A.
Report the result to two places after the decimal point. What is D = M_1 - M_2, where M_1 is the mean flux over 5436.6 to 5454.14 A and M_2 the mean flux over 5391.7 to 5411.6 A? 0.57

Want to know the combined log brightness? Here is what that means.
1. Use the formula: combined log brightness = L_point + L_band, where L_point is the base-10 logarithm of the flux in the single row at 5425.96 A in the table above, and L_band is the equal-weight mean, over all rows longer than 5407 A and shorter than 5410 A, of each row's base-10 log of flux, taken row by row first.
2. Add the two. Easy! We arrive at 2.52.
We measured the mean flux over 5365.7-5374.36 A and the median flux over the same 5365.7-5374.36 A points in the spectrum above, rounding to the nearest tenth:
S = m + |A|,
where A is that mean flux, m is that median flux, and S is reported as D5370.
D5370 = 37.6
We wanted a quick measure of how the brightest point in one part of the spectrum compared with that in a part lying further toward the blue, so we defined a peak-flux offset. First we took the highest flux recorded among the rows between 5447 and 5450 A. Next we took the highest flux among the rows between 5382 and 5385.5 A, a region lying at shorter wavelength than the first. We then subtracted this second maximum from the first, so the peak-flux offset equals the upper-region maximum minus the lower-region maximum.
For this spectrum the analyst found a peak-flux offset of 1.0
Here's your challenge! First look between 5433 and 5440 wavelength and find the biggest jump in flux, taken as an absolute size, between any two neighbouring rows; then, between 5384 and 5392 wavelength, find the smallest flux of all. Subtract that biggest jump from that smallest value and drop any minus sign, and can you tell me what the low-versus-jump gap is 14.3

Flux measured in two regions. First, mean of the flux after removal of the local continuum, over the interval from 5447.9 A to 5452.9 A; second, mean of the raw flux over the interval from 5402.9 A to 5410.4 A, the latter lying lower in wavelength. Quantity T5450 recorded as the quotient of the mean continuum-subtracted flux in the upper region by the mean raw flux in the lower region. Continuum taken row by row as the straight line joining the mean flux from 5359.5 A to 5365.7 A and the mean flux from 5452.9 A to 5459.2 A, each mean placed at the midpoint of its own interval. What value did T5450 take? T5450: 0.063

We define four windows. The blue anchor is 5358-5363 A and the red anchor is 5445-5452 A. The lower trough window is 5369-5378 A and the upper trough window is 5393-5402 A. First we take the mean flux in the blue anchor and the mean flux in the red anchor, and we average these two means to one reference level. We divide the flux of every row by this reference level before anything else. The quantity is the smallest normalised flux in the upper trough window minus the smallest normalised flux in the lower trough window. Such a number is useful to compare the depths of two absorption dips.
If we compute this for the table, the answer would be -0.07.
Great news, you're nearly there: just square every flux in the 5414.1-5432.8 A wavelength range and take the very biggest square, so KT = 398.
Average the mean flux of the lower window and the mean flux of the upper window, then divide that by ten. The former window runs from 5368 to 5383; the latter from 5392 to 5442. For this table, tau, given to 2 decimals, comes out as 1.84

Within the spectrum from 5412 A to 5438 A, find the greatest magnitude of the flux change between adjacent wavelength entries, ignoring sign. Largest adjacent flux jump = 3.43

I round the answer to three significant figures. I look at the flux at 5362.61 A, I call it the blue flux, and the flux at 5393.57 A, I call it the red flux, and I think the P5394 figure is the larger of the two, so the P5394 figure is 19.1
